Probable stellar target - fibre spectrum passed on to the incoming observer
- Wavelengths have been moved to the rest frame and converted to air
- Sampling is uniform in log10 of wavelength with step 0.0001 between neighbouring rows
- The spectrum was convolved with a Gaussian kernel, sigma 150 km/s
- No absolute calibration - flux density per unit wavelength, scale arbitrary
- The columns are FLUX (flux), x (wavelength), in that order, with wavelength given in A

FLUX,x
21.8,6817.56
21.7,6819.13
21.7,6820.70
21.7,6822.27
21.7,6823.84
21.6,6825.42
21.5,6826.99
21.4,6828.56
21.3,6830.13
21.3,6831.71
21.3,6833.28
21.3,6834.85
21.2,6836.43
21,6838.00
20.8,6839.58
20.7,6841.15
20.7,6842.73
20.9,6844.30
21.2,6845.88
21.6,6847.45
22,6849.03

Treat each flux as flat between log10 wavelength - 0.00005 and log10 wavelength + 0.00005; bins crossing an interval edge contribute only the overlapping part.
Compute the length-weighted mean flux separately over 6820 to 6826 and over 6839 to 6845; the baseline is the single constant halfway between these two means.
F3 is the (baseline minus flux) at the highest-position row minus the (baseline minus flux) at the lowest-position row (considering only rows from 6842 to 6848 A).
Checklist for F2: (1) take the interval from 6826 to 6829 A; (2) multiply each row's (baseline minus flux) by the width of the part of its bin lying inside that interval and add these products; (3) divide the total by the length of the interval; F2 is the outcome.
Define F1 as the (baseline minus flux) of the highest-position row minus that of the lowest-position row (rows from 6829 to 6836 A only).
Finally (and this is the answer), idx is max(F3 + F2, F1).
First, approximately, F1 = 0.00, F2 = -0.24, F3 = -0.90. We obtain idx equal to 0.00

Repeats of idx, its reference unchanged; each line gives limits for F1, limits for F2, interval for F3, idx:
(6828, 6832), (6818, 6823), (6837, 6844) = 0.10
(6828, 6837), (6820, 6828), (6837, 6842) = 0.20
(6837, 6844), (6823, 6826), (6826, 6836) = 0.30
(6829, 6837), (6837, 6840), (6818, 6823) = 0.29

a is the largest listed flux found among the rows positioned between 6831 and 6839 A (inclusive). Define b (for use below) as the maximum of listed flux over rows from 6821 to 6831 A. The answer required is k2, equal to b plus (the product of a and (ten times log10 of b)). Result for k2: 306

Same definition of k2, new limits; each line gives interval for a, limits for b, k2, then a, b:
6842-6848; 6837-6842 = 307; 21.6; 21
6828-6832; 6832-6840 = 306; 21.4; 21.3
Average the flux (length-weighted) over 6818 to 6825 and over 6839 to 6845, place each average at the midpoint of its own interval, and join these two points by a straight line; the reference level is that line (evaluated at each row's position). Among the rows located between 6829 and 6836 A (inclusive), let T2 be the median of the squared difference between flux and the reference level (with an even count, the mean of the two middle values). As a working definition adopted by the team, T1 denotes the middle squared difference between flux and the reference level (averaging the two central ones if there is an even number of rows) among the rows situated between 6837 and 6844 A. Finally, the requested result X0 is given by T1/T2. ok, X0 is 0.7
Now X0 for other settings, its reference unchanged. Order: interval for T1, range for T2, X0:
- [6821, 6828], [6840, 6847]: 0.2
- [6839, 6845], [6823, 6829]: 2.4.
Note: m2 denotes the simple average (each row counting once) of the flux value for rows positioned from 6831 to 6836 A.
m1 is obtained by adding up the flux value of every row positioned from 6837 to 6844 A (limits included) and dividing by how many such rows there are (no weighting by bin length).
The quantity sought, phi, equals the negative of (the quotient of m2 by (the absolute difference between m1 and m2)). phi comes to -43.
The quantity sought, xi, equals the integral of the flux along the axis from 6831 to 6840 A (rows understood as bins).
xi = 190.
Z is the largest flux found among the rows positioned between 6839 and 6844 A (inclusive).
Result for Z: 20.8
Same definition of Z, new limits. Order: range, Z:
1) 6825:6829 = 21.6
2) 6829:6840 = 21.3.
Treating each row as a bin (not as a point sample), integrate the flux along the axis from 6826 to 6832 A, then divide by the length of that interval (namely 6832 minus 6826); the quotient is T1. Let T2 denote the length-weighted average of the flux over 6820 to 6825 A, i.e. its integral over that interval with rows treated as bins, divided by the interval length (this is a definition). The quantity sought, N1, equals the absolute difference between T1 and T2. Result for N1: 0.3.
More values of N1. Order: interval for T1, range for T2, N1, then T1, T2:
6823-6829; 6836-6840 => 0.6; 21.5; 21.00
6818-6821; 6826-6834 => 0.3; 21.7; 21.37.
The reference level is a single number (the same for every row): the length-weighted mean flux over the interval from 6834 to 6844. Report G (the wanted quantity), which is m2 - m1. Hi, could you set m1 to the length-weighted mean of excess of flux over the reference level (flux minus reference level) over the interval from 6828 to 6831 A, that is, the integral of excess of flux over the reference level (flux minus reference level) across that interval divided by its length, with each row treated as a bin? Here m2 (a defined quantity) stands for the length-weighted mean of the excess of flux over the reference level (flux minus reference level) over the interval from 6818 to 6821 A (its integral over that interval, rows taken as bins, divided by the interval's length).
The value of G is 0.4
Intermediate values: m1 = 0.4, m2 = 0.76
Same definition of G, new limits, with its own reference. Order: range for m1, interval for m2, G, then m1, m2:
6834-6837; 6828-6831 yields 0.1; 0.3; 0.39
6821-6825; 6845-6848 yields -0.3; 0.7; 0.41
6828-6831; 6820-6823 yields 0.4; 0.4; 0.74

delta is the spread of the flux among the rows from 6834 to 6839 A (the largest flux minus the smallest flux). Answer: 0.30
